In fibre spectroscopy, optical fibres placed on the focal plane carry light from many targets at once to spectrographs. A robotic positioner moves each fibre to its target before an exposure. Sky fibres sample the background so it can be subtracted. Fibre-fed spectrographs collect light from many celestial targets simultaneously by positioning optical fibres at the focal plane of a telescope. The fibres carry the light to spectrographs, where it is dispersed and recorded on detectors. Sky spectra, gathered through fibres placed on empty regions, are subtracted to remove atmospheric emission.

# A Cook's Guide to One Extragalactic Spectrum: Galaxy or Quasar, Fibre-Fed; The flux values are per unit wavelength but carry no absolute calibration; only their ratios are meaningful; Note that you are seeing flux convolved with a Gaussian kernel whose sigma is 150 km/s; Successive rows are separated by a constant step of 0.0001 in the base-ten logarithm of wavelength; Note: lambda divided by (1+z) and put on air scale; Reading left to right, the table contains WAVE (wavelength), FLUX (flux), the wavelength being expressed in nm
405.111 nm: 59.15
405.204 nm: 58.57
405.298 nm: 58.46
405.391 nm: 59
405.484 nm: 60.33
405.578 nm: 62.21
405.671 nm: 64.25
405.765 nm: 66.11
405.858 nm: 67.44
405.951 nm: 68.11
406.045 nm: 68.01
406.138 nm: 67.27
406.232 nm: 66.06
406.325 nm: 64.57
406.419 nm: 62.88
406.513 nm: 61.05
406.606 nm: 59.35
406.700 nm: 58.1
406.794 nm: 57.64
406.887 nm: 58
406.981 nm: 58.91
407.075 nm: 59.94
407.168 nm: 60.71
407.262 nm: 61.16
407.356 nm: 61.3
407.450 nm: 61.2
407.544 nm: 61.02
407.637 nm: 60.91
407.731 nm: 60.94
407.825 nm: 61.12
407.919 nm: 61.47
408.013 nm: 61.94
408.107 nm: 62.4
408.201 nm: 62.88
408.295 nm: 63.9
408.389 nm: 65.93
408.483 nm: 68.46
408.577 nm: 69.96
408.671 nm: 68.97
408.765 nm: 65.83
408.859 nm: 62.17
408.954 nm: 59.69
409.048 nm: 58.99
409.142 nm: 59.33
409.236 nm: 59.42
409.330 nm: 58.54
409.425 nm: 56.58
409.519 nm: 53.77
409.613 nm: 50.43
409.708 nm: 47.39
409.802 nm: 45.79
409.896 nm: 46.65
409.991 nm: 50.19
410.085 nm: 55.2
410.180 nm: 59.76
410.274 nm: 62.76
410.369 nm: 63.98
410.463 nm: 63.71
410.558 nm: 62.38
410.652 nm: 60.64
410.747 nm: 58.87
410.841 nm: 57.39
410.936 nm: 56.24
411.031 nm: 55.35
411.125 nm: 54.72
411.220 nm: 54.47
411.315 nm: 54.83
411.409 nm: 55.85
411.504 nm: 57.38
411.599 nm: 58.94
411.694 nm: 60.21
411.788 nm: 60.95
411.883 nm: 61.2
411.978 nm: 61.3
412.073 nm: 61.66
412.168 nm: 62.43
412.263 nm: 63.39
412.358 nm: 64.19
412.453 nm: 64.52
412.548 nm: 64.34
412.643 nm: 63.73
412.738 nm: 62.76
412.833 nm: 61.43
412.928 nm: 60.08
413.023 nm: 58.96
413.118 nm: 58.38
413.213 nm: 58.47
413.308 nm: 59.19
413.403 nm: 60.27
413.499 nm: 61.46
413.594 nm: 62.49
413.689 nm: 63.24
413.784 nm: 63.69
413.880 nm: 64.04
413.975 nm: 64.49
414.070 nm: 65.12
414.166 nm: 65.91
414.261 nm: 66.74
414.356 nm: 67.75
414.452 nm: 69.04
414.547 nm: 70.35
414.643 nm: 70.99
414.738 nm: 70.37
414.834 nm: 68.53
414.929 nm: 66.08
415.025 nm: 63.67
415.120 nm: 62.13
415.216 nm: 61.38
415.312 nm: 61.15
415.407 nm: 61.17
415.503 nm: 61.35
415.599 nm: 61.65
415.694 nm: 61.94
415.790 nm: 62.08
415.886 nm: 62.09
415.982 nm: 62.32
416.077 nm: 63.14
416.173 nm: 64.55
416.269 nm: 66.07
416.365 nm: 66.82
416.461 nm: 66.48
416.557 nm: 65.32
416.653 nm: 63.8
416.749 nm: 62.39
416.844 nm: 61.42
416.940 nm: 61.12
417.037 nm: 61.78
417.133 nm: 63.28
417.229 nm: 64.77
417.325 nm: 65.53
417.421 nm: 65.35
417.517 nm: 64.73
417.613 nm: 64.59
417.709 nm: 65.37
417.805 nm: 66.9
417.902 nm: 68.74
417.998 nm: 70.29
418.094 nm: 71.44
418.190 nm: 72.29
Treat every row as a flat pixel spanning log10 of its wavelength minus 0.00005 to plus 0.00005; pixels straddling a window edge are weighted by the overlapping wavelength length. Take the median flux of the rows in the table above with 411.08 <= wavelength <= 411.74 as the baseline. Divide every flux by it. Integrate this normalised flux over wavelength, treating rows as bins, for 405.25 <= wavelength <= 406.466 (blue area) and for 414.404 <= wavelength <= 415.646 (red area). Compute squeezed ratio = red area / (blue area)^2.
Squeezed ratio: 0.74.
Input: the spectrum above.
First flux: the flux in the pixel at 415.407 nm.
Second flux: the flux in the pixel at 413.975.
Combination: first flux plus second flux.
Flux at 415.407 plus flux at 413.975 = 126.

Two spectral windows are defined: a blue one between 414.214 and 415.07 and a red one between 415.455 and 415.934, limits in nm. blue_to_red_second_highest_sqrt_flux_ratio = 1.06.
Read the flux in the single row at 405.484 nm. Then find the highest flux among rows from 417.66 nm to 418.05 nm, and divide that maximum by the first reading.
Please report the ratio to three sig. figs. 1.17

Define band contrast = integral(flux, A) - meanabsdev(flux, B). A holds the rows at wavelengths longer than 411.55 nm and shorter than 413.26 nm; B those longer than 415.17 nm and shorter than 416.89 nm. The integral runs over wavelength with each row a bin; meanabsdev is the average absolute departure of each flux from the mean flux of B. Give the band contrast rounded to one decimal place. 103.5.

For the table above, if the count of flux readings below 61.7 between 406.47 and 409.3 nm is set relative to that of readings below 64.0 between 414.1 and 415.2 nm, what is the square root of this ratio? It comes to 3.2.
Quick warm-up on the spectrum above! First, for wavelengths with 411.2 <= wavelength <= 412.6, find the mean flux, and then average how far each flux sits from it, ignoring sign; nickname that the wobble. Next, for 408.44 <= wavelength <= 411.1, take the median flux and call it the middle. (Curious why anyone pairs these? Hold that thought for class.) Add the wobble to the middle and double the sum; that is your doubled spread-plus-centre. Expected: 123.8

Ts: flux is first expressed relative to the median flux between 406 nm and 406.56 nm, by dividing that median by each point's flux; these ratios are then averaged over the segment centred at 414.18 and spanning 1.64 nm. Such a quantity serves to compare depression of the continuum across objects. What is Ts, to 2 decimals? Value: 0.99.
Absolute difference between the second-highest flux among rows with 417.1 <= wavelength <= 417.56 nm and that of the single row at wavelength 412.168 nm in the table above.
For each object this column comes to 2.9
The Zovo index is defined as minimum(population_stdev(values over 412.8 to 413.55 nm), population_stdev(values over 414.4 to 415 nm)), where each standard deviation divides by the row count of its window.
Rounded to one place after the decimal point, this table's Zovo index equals 1.1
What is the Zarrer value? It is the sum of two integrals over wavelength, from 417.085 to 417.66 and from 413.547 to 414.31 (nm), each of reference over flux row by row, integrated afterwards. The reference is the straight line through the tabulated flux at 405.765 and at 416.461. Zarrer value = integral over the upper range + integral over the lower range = 1.4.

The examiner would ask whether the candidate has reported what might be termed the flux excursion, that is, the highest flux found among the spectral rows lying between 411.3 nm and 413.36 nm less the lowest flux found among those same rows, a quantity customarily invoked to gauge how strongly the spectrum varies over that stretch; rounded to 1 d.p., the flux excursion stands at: 9.7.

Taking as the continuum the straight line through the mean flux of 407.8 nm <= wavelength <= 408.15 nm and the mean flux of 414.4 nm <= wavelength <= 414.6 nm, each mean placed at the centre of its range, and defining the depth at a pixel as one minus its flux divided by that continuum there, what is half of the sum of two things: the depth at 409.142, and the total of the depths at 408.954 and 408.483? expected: 0.01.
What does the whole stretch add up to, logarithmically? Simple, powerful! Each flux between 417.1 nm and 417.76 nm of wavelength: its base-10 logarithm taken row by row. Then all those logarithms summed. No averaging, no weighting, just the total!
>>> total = 12.7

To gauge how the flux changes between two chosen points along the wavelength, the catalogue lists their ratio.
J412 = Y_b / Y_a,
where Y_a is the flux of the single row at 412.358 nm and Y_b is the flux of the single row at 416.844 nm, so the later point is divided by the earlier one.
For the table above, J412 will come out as 0.96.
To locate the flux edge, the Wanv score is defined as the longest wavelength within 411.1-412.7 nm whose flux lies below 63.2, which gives 412.168 nm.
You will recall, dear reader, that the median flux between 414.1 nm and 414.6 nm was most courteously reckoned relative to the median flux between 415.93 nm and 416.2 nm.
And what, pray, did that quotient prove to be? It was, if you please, 1.07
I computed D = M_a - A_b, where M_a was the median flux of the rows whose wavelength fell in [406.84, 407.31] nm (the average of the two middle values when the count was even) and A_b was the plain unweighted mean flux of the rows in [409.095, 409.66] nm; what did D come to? 4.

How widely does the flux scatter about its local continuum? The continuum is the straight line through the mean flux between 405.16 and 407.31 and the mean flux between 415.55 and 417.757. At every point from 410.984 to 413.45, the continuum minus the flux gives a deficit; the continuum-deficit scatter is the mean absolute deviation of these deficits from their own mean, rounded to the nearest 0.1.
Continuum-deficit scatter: 2.5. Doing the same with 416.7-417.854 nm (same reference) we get 1.6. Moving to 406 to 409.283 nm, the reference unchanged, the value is 2.7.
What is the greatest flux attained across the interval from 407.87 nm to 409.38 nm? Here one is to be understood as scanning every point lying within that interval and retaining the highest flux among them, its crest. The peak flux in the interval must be 69.96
